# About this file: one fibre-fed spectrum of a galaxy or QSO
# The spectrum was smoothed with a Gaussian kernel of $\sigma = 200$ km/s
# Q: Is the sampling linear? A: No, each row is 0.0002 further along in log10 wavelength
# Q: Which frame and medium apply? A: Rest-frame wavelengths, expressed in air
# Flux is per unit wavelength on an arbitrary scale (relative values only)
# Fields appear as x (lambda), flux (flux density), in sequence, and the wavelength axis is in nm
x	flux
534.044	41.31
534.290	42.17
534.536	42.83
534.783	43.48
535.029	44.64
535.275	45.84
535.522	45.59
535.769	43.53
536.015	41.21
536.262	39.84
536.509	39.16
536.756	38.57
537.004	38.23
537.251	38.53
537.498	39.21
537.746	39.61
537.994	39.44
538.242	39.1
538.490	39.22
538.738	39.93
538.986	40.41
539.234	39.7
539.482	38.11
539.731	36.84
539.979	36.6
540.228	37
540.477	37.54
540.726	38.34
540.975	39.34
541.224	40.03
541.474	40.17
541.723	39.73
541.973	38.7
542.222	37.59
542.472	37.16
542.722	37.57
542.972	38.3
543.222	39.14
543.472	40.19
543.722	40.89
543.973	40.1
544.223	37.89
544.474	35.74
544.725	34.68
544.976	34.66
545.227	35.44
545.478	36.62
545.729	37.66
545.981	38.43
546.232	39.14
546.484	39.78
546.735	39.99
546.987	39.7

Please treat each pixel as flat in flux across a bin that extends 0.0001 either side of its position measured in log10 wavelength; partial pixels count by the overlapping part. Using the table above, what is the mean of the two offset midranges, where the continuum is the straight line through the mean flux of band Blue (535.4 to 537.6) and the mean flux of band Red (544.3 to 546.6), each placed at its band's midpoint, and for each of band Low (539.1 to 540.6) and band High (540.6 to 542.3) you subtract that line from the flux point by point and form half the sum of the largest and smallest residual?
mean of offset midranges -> -0.3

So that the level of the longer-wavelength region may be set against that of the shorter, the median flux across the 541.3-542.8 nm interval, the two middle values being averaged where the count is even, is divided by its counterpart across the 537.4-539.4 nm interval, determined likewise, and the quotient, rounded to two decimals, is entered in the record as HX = 0.97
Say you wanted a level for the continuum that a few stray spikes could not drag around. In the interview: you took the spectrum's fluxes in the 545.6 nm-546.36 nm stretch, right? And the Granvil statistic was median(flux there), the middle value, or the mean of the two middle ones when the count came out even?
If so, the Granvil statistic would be 38.4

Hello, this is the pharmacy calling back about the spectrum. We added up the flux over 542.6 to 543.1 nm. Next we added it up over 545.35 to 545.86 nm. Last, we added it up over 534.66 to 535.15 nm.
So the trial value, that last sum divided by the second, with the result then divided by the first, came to 0.0156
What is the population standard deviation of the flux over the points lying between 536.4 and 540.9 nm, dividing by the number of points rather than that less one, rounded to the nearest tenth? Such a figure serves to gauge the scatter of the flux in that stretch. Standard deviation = 1.1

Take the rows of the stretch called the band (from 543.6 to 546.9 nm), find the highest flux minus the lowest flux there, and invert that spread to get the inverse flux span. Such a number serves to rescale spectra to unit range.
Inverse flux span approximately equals 0.16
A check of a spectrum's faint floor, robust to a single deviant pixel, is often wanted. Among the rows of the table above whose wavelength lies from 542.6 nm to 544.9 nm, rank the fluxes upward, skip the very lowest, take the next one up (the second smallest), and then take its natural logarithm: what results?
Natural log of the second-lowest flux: 3.58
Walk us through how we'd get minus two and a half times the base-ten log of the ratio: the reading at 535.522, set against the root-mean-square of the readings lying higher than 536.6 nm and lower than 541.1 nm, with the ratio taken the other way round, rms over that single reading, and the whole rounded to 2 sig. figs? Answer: 0.18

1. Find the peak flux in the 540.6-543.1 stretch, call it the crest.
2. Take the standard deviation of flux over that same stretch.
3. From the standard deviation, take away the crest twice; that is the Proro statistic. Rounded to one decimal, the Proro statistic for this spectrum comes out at -79.3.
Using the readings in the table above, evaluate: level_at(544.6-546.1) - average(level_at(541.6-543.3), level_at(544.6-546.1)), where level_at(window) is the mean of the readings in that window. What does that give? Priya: -1.0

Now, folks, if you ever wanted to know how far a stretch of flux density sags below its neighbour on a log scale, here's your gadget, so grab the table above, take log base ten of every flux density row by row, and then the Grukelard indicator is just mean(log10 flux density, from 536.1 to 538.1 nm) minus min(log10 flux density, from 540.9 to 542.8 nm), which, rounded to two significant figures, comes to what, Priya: 0.022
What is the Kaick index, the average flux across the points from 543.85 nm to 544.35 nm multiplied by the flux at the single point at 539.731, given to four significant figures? 1437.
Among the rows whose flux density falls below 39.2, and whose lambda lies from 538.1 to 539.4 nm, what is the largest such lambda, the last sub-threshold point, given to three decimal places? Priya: 538.242 nm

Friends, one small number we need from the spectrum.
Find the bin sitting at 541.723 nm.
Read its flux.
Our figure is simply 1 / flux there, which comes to 0.0252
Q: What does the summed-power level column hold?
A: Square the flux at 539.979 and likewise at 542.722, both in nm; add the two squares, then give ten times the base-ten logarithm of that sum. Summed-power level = 34.4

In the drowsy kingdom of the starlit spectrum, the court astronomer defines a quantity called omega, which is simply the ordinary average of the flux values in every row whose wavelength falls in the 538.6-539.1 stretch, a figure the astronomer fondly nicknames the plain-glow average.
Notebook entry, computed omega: 40.2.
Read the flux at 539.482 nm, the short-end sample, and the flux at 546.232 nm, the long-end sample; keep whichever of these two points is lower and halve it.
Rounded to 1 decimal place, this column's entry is 19.1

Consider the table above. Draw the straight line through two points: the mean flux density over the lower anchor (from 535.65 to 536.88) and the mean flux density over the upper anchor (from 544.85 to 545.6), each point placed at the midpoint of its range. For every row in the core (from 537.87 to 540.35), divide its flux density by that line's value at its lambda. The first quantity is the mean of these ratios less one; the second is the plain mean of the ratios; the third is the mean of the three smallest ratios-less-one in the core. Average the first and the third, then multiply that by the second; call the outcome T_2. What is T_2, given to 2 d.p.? -0.02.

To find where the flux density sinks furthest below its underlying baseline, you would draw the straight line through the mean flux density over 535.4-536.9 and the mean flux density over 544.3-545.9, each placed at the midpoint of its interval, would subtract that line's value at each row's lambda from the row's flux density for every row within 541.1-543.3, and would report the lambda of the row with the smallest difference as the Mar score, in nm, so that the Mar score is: 542.472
